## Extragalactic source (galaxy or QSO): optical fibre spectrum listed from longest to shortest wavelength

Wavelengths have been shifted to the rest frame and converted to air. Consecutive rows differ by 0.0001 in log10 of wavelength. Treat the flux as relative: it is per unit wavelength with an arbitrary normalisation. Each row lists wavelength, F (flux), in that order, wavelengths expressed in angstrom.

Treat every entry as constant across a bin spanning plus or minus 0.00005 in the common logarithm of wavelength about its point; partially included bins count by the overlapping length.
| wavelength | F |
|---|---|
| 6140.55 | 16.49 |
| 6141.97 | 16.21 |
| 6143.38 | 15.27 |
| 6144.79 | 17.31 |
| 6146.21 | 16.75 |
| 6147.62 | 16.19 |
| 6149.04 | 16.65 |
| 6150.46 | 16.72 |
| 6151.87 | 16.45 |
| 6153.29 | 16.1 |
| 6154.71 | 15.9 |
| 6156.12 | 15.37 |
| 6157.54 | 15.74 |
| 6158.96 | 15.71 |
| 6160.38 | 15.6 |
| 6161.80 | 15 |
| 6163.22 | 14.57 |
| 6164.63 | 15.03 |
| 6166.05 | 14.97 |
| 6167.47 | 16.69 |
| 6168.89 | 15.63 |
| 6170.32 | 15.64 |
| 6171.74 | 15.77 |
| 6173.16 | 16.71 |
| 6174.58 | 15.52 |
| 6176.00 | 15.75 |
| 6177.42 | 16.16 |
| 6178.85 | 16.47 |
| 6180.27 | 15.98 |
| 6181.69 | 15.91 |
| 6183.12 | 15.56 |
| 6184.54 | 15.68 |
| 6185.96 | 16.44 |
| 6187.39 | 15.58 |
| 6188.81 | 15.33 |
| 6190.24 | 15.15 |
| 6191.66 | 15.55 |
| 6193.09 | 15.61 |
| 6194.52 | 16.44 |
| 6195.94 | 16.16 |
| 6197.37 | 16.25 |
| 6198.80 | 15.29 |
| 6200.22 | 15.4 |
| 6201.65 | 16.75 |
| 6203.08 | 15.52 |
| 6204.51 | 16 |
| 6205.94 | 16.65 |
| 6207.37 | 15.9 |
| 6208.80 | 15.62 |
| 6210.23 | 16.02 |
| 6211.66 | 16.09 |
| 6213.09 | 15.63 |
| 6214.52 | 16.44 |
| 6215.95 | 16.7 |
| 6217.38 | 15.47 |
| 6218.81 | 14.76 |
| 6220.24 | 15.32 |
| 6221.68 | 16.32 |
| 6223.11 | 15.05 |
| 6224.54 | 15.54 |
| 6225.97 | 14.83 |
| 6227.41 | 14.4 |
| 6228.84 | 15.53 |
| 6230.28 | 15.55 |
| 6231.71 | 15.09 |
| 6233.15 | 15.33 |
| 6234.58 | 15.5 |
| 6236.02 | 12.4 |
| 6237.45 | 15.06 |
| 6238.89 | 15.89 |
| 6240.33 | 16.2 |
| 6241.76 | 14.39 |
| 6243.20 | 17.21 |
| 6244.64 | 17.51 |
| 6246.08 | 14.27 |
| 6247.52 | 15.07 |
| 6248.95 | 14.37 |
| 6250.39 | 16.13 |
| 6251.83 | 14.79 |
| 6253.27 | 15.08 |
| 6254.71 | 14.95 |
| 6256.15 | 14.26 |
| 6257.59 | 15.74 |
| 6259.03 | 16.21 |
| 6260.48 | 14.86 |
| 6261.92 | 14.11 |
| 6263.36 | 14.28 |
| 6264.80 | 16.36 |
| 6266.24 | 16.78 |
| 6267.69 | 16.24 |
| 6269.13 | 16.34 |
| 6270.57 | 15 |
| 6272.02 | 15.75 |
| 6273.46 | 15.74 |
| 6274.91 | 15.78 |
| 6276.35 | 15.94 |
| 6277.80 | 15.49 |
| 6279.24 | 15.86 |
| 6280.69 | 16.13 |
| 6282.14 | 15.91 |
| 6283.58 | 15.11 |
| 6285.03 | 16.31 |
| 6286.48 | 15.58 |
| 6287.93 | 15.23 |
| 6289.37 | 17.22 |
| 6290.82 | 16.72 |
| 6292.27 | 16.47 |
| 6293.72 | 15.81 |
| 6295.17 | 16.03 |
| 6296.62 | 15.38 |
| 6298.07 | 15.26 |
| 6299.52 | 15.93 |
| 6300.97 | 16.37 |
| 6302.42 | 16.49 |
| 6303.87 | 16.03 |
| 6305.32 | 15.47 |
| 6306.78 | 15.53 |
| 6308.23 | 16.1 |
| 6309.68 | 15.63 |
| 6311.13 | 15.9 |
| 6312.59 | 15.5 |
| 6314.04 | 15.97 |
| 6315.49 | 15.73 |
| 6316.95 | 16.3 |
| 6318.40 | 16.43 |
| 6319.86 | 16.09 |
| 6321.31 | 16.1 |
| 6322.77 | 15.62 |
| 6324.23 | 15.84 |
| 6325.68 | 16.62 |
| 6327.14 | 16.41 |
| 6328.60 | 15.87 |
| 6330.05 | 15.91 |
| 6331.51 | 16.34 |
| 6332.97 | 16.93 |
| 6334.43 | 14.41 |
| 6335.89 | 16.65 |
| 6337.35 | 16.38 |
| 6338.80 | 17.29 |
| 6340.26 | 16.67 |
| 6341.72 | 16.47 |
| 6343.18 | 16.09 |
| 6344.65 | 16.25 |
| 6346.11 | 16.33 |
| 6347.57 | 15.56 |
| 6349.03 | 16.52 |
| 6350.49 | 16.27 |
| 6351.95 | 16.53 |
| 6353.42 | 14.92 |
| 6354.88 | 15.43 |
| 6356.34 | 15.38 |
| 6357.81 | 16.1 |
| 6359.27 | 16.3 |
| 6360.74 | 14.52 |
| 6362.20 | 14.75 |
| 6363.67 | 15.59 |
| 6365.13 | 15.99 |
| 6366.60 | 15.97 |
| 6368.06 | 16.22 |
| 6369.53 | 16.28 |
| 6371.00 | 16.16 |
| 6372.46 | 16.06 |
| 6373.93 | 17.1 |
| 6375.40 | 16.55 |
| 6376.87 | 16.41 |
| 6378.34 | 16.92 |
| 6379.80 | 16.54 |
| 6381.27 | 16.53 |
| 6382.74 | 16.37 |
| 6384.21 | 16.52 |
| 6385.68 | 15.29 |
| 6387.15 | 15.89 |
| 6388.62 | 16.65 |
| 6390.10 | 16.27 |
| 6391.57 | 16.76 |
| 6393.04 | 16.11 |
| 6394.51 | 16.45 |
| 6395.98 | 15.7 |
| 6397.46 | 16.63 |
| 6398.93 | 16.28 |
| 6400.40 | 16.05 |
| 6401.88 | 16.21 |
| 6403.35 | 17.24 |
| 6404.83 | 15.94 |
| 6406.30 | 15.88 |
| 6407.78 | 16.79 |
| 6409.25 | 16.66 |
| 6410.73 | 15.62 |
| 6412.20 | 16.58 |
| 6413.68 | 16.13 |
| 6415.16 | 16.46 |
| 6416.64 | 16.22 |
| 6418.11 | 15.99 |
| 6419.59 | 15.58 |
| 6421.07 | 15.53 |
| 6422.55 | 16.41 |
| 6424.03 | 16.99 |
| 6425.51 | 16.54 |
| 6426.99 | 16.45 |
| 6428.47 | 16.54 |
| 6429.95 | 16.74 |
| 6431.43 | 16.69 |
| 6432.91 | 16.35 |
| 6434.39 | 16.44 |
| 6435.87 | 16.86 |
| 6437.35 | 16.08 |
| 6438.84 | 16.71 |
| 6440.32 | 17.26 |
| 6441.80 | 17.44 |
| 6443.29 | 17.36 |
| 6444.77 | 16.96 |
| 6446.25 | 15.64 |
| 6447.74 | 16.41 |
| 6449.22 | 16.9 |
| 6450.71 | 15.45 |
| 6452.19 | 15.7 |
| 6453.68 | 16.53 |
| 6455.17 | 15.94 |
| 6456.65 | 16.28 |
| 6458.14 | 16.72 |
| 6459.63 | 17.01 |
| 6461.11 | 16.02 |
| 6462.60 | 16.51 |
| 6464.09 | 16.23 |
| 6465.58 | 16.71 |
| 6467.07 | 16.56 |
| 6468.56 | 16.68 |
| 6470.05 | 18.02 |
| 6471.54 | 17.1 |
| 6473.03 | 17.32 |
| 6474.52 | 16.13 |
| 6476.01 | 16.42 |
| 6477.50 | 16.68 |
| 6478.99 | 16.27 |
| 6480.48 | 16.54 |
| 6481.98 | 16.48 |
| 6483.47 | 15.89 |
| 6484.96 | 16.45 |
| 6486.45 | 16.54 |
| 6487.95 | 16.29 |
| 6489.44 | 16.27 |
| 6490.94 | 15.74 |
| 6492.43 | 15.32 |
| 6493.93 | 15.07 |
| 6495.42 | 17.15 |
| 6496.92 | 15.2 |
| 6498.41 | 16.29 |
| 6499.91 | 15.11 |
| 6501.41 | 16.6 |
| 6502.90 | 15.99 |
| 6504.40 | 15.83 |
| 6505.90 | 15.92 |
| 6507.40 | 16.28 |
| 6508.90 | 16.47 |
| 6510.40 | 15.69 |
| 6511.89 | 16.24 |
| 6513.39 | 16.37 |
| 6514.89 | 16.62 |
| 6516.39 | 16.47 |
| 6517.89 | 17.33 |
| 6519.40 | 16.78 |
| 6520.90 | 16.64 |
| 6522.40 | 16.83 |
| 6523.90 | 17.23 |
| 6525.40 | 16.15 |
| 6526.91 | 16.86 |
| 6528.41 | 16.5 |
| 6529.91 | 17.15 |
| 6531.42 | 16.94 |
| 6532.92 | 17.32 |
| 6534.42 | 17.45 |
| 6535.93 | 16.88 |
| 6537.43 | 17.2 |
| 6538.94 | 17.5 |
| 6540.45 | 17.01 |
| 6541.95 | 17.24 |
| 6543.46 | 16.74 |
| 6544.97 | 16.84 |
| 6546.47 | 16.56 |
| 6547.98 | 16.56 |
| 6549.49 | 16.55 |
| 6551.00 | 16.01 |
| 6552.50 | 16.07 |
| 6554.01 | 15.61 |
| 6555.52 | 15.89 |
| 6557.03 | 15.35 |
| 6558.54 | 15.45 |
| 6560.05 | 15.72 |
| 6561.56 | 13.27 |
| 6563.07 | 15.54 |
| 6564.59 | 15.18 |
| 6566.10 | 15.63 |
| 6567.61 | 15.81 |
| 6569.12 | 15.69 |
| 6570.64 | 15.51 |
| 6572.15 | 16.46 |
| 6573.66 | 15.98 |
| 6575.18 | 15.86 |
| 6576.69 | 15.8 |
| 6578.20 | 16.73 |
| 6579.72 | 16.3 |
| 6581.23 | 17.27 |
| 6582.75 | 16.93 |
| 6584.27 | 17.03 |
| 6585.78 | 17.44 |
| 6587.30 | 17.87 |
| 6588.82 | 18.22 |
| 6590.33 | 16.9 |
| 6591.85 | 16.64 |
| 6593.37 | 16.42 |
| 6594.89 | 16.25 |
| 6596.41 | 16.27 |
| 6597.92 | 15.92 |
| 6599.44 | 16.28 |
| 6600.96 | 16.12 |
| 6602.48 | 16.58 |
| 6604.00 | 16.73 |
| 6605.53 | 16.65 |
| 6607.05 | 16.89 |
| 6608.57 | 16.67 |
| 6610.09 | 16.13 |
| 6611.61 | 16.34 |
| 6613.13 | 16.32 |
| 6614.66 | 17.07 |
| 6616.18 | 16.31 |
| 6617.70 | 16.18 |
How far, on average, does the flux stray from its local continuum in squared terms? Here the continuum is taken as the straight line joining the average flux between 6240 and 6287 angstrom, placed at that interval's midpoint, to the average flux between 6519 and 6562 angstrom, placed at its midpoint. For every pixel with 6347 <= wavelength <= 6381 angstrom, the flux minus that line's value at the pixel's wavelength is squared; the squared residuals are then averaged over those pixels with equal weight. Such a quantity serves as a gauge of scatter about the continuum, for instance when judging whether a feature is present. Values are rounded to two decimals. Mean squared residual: 0.41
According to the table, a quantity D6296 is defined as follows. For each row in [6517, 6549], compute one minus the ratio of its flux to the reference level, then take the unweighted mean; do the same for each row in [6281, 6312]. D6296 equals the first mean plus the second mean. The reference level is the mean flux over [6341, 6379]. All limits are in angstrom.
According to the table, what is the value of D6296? -0.05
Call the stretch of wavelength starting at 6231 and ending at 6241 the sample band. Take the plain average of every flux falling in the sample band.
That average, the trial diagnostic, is 15.1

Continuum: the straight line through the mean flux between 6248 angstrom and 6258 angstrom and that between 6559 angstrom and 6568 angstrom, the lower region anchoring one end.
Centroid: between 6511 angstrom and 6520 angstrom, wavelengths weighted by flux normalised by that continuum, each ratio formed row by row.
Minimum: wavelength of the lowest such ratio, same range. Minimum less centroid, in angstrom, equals -3.8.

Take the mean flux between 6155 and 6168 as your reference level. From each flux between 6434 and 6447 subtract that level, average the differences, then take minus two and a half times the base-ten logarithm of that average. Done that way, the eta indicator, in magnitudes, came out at -0.3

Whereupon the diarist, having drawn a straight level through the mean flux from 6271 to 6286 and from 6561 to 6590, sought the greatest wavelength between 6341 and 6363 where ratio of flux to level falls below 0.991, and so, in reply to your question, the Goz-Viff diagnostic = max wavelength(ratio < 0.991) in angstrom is 6362.20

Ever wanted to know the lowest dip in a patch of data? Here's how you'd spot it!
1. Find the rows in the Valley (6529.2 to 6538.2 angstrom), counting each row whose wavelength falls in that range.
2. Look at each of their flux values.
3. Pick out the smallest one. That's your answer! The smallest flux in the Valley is 16.88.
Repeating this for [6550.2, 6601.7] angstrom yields 13.27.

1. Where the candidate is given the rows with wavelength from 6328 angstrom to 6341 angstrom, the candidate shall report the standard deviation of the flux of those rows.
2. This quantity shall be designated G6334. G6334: 0.8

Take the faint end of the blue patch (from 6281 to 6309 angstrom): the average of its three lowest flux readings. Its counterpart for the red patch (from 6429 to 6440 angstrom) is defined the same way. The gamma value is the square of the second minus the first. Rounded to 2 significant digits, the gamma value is 1.2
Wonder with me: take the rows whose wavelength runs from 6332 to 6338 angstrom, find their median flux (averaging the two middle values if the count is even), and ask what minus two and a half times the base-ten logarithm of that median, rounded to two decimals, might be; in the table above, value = -3.04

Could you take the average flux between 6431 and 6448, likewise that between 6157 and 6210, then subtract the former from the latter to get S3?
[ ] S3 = -0.9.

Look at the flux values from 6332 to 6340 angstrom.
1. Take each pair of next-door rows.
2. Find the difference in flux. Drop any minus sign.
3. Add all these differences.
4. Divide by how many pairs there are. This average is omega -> 1.5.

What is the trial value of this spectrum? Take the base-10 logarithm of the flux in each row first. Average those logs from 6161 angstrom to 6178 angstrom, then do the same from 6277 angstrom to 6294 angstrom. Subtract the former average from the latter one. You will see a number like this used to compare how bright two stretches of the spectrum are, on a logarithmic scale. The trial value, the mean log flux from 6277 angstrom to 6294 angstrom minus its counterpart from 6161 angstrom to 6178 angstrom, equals 0.010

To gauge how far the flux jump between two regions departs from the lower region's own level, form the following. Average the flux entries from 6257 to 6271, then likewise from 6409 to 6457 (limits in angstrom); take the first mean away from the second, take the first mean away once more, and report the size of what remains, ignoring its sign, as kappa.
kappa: 14.8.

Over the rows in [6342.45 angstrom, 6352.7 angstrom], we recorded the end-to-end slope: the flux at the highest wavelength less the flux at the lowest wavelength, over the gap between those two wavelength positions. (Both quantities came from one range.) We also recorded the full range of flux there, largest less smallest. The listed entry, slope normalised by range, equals 0.052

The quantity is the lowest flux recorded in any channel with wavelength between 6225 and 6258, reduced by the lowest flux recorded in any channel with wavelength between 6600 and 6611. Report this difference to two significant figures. -3.7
